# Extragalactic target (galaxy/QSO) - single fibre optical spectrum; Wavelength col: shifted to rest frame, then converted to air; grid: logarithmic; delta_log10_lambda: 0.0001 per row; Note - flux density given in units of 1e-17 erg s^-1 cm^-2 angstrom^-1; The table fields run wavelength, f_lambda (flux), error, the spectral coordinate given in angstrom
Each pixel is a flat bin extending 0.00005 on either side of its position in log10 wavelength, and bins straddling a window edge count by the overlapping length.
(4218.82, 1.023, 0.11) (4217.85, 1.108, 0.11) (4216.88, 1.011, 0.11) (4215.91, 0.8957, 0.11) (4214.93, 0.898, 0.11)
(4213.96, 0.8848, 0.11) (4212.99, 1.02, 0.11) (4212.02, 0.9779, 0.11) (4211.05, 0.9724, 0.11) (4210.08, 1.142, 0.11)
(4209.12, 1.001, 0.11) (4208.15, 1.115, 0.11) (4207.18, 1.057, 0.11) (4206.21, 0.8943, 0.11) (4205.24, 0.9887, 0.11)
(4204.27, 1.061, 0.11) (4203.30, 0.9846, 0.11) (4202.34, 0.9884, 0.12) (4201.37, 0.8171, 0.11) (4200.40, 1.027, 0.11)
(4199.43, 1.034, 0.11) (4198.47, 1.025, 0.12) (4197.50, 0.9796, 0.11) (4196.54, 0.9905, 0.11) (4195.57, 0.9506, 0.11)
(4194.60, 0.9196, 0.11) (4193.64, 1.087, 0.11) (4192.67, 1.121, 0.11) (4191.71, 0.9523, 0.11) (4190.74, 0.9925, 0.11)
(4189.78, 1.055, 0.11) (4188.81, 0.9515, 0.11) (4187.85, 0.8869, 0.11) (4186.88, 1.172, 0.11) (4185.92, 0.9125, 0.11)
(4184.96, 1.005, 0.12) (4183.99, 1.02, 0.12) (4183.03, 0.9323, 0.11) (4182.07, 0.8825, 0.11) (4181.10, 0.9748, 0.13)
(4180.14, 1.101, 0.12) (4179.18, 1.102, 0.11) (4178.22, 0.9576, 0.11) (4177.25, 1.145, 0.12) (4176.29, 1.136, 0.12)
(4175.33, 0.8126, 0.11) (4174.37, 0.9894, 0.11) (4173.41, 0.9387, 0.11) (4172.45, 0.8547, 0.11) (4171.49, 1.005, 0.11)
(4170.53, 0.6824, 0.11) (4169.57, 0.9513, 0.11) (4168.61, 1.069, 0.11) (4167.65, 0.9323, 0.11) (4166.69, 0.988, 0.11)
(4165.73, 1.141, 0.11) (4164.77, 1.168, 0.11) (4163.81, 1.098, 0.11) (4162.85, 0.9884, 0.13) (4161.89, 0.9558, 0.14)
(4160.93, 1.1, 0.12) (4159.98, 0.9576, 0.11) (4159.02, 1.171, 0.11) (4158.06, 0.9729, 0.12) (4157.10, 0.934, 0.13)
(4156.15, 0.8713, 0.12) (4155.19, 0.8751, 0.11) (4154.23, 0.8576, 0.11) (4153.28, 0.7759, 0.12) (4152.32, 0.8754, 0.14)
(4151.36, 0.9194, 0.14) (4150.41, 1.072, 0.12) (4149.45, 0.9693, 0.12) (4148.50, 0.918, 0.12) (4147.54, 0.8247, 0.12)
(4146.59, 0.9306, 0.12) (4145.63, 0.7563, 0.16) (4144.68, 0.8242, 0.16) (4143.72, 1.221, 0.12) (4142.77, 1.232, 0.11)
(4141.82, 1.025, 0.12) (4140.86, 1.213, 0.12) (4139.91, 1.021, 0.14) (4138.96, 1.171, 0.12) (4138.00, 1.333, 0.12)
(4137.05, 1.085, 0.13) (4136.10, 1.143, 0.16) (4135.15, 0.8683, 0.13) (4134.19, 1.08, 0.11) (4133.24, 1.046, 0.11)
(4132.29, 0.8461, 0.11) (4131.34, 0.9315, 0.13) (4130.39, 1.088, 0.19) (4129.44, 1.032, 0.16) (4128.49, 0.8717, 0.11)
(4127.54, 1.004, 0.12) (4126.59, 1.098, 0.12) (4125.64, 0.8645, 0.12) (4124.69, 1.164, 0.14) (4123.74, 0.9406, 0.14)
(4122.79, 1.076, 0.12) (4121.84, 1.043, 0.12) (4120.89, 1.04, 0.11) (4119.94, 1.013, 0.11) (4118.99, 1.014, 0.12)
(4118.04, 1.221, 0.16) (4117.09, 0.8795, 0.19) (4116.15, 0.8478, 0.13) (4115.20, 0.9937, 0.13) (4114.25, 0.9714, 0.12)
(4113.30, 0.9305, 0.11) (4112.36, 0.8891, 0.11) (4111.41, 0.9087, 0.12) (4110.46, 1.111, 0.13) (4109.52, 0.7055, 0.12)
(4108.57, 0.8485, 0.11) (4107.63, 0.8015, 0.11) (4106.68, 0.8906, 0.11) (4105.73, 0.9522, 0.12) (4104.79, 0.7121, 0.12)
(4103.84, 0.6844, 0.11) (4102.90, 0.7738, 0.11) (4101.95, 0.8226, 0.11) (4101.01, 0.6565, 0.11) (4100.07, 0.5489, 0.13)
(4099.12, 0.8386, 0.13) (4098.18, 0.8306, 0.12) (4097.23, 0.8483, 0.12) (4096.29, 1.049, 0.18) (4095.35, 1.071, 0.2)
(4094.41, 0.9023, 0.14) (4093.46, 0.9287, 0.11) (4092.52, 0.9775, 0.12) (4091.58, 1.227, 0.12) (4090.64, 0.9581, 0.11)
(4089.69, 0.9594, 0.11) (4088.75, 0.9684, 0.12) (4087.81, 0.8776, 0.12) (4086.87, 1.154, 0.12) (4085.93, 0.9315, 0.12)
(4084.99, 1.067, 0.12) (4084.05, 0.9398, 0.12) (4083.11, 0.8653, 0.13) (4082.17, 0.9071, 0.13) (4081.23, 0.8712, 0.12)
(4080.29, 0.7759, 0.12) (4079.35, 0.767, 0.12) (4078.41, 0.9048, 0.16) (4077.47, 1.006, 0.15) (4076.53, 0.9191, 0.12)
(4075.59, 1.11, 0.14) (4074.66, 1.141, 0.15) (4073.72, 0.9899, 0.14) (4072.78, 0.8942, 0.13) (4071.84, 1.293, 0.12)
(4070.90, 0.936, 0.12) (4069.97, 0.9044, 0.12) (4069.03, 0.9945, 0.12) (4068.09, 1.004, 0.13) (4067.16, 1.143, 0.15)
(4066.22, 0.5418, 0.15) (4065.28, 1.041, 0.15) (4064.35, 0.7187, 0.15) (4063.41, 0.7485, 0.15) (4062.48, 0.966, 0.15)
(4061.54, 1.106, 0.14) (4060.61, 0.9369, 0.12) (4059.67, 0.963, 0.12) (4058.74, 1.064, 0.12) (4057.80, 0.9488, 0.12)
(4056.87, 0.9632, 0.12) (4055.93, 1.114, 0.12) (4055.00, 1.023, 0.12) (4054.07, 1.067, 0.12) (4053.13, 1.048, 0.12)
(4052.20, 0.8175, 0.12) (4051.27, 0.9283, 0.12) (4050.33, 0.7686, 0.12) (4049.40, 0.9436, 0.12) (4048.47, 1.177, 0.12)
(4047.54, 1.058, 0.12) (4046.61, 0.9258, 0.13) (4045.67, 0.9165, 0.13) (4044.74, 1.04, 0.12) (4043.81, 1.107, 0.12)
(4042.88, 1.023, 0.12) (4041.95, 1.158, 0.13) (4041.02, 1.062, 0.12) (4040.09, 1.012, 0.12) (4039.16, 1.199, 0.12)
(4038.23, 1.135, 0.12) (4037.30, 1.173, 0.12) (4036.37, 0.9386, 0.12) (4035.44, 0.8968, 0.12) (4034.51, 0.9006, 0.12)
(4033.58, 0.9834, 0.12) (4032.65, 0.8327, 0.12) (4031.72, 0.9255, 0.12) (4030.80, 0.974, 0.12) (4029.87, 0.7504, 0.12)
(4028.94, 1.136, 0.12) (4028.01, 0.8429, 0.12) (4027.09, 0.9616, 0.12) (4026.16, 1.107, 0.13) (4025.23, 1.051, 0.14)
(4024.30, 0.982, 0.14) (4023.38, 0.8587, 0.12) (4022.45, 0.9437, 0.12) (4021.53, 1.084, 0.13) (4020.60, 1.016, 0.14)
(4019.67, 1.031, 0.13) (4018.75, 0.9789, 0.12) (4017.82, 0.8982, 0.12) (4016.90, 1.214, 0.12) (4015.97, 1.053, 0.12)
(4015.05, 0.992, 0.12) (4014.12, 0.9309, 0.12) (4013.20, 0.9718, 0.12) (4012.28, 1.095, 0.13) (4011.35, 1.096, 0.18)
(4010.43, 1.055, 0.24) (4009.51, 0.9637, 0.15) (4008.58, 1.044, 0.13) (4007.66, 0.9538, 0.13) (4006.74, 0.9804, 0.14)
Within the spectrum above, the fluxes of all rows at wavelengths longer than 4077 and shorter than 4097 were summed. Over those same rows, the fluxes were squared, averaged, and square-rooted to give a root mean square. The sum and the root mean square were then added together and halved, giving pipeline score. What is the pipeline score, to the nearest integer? 11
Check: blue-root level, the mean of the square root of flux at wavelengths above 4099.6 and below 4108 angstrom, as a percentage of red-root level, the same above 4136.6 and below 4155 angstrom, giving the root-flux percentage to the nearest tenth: 87.2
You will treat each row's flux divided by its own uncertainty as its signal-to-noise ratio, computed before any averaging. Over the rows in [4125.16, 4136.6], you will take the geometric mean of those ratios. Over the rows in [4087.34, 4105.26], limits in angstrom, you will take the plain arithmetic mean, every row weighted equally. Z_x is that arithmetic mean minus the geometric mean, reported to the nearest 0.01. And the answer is -0.56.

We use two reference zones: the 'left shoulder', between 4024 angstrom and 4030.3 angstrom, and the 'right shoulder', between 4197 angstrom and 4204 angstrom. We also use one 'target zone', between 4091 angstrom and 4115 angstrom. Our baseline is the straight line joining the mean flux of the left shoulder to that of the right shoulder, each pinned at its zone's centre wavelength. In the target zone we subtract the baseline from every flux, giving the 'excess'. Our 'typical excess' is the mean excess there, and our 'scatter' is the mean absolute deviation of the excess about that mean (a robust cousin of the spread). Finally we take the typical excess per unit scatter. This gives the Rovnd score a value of -0.89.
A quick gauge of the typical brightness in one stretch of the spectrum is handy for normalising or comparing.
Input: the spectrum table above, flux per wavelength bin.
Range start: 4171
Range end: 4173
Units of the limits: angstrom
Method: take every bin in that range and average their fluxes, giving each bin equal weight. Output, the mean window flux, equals 0.93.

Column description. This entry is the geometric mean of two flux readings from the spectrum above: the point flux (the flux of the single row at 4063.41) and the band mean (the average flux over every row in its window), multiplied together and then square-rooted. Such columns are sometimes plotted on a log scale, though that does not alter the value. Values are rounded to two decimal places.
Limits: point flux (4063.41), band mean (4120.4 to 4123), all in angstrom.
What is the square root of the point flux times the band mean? 0.89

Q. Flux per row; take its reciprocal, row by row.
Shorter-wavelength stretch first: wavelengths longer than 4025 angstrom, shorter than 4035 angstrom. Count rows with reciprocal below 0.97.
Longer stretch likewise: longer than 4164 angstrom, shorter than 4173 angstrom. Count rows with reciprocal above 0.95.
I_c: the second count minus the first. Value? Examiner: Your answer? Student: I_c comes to 3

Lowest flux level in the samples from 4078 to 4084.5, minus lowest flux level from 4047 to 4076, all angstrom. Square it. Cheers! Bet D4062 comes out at 0.051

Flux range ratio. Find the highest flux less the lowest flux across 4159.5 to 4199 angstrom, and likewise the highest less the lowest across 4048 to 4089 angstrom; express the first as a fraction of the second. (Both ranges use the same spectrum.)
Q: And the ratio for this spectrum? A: 0.7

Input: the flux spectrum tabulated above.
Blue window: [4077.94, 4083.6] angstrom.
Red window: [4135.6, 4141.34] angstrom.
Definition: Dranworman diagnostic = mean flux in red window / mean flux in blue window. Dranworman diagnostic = 1.37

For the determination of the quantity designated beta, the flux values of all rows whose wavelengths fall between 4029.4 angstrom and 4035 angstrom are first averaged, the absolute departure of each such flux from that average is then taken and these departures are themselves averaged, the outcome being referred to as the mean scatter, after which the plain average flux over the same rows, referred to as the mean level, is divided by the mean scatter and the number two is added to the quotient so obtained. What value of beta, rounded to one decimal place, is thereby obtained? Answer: 15.0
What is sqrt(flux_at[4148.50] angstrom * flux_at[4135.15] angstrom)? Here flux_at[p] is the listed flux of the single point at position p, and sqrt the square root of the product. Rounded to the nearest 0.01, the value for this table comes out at 0.89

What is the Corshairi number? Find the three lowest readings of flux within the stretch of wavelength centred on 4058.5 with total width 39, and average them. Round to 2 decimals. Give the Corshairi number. 0.67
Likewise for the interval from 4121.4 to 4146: 0.81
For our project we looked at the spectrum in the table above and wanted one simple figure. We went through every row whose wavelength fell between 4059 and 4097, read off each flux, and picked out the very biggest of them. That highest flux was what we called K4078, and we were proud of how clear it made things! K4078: 1.293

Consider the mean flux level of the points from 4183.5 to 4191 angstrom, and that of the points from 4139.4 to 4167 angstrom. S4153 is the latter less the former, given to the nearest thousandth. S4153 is -0.011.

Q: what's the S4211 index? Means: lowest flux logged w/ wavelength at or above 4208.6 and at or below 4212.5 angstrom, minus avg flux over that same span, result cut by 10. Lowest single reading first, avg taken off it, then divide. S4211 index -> -0.005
